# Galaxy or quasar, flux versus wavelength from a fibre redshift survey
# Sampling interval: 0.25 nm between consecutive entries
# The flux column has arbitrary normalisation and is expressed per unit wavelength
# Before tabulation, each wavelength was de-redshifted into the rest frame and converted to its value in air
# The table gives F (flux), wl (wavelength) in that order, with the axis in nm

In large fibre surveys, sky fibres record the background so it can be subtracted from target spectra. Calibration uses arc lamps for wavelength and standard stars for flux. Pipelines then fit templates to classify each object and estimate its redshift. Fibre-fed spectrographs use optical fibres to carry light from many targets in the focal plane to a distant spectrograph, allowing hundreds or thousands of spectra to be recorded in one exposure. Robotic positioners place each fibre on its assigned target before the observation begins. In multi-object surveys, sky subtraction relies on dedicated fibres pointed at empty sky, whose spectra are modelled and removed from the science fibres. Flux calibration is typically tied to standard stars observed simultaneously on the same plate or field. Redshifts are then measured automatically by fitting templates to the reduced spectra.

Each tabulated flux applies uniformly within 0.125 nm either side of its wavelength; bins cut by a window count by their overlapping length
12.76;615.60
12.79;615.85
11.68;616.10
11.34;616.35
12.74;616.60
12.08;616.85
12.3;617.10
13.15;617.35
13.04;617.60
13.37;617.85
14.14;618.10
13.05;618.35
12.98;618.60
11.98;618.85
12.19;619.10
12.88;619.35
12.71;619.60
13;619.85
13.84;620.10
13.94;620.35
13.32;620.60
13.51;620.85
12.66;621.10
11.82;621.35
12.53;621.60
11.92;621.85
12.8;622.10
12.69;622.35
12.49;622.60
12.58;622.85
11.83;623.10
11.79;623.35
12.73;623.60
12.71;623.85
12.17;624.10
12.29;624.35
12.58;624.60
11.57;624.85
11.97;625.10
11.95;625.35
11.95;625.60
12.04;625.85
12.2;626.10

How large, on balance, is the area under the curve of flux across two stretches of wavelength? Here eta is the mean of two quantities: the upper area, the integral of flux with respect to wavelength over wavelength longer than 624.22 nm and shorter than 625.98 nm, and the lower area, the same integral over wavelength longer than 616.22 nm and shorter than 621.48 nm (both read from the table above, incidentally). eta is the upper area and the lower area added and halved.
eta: 44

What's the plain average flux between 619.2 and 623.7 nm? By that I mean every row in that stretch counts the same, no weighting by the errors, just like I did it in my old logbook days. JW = 12.7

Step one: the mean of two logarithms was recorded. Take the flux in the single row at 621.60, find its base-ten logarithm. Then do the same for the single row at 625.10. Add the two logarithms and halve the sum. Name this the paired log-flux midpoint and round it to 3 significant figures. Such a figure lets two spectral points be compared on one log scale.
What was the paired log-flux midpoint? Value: 1.09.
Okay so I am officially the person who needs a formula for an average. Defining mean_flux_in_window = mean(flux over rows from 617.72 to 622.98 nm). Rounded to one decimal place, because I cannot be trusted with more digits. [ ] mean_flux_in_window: 12.9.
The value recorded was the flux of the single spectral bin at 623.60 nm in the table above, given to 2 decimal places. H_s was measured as 12.73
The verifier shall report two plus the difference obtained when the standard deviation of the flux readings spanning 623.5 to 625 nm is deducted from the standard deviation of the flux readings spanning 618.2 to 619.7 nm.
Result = 2.00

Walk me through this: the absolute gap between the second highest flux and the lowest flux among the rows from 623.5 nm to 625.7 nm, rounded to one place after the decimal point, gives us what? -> 1.1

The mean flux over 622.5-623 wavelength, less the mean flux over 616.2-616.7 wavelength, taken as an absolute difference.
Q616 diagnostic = 0.5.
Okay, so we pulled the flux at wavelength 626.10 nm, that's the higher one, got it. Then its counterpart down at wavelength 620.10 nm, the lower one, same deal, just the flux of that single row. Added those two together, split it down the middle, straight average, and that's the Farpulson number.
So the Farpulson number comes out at 13.0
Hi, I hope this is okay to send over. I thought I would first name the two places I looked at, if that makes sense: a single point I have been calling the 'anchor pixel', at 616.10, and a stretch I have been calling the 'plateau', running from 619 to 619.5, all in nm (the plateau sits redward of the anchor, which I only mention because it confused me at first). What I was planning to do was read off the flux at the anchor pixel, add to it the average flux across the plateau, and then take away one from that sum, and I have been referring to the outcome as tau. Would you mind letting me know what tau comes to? 23.2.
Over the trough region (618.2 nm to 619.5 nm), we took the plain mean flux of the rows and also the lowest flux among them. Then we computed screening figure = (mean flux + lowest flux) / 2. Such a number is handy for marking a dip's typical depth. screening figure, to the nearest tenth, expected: 12.3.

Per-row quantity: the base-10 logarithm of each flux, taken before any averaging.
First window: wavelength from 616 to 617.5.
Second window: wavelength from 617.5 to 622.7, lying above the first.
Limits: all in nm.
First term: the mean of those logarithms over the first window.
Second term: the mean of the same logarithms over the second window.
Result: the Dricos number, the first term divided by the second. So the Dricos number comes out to 0.979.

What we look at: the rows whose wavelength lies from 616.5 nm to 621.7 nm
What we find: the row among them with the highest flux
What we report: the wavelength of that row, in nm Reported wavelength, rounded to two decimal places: 618.10 nm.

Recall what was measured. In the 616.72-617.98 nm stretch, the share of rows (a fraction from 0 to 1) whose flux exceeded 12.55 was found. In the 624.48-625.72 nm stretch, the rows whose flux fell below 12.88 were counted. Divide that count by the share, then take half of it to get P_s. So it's 4.2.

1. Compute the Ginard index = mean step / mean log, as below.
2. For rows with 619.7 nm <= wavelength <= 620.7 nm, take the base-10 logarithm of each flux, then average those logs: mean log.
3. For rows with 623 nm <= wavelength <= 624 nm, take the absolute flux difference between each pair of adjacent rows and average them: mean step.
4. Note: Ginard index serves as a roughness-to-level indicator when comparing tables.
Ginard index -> 0.29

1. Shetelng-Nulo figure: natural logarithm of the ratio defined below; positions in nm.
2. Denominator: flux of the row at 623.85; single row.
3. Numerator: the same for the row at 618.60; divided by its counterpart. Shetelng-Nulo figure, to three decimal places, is 0.021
